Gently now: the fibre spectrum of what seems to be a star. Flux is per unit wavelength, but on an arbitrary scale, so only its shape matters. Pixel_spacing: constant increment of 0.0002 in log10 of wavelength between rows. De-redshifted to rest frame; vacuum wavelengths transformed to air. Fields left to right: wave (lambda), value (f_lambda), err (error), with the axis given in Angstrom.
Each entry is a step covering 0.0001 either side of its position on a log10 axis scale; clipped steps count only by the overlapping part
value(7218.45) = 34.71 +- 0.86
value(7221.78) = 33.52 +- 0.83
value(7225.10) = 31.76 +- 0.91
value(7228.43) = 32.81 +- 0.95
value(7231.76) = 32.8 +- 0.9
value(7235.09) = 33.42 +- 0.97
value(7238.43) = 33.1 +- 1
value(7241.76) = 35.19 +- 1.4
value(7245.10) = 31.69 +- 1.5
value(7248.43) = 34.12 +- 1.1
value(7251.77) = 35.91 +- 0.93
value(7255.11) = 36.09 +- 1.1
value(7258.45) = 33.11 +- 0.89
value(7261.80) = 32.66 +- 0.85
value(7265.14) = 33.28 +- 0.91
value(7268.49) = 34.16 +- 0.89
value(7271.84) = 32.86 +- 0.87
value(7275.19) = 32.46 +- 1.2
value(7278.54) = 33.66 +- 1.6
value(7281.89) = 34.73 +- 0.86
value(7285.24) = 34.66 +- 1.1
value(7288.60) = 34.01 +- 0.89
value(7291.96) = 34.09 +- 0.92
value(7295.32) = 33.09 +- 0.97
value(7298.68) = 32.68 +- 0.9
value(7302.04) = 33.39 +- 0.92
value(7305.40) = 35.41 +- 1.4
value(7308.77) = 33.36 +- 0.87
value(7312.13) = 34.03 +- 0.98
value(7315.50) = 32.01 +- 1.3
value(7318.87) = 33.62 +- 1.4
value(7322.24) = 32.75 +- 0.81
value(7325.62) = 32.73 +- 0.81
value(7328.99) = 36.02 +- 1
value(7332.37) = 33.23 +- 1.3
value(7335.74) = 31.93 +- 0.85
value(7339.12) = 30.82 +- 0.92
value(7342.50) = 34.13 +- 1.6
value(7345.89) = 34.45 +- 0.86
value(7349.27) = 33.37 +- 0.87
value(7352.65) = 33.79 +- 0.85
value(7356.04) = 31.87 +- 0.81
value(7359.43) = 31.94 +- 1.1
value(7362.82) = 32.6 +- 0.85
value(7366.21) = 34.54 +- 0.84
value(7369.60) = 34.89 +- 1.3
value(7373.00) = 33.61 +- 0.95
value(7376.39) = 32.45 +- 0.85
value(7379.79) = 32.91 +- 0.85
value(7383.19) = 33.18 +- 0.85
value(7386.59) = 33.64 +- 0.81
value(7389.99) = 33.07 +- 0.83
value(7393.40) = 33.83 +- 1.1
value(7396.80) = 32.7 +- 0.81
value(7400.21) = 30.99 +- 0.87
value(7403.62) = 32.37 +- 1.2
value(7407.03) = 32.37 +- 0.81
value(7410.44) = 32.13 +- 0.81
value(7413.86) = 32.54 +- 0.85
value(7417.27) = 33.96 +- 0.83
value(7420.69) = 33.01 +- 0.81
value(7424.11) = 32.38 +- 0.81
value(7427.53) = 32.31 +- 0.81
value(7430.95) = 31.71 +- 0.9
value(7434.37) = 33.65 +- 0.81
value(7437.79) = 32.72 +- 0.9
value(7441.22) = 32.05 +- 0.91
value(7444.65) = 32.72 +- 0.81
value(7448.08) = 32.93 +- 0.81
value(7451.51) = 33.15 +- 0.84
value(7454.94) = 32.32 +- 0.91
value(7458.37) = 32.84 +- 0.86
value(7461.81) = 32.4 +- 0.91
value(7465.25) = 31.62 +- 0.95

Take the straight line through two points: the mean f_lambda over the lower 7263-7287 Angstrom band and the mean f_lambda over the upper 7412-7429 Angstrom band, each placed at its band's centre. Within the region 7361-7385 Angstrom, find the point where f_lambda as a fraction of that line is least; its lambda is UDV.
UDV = 7376.39 Angstrom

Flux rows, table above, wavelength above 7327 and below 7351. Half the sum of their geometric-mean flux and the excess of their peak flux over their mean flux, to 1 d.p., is 18.0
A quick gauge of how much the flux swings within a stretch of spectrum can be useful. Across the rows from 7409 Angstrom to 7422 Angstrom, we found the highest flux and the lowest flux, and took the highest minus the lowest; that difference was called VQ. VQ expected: 1.8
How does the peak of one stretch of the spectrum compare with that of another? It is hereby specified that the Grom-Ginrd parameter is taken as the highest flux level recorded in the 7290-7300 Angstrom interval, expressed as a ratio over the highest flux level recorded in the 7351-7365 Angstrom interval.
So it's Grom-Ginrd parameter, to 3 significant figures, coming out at 1.01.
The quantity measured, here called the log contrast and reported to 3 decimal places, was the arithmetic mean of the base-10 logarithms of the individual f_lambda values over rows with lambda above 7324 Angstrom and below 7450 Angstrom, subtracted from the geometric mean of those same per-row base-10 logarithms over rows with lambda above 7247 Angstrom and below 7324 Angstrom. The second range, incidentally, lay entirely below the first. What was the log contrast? 0.010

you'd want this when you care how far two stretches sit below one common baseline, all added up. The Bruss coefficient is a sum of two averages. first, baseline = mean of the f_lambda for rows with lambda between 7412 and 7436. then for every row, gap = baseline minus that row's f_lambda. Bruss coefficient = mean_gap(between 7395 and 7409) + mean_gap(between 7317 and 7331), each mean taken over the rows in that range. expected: -0.30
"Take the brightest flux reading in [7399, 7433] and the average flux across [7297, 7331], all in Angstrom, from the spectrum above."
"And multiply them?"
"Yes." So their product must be 1141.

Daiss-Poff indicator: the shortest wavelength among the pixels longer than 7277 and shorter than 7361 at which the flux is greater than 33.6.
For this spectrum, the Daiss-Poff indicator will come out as 7278.54 Angstrom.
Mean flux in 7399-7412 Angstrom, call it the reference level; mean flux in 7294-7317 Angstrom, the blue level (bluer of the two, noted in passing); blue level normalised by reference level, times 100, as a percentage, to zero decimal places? 105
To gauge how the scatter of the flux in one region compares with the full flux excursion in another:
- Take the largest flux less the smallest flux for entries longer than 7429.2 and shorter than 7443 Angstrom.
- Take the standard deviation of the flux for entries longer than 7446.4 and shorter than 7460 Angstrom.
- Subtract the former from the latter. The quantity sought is -1.6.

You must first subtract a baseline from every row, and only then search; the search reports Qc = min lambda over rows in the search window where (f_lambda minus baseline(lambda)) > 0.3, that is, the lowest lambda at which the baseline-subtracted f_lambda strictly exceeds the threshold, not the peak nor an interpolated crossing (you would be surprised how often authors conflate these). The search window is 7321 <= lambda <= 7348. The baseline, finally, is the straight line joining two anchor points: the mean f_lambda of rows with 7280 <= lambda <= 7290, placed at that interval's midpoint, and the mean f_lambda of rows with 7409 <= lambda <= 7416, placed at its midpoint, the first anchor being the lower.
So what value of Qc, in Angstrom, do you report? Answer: 7328.99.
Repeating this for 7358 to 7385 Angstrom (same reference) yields 7366.21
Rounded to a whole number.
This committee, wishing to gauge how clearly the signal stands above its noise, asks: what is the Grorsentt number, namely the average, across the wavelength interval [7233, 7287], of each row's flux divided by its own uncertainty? 33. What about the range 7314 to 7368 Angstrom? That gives 34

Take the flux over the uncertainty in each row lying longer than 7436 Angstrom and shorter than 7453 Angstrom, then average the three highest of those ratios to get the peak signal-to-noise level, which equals 40.2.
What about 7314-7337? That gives 39.5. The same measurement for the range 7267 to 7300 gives 39.0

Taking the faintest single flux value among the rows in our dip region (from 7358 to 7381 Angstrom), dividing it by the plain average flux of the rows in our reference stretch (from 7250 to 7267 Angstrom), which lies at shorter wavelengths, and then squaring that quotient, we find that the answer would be 0.872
